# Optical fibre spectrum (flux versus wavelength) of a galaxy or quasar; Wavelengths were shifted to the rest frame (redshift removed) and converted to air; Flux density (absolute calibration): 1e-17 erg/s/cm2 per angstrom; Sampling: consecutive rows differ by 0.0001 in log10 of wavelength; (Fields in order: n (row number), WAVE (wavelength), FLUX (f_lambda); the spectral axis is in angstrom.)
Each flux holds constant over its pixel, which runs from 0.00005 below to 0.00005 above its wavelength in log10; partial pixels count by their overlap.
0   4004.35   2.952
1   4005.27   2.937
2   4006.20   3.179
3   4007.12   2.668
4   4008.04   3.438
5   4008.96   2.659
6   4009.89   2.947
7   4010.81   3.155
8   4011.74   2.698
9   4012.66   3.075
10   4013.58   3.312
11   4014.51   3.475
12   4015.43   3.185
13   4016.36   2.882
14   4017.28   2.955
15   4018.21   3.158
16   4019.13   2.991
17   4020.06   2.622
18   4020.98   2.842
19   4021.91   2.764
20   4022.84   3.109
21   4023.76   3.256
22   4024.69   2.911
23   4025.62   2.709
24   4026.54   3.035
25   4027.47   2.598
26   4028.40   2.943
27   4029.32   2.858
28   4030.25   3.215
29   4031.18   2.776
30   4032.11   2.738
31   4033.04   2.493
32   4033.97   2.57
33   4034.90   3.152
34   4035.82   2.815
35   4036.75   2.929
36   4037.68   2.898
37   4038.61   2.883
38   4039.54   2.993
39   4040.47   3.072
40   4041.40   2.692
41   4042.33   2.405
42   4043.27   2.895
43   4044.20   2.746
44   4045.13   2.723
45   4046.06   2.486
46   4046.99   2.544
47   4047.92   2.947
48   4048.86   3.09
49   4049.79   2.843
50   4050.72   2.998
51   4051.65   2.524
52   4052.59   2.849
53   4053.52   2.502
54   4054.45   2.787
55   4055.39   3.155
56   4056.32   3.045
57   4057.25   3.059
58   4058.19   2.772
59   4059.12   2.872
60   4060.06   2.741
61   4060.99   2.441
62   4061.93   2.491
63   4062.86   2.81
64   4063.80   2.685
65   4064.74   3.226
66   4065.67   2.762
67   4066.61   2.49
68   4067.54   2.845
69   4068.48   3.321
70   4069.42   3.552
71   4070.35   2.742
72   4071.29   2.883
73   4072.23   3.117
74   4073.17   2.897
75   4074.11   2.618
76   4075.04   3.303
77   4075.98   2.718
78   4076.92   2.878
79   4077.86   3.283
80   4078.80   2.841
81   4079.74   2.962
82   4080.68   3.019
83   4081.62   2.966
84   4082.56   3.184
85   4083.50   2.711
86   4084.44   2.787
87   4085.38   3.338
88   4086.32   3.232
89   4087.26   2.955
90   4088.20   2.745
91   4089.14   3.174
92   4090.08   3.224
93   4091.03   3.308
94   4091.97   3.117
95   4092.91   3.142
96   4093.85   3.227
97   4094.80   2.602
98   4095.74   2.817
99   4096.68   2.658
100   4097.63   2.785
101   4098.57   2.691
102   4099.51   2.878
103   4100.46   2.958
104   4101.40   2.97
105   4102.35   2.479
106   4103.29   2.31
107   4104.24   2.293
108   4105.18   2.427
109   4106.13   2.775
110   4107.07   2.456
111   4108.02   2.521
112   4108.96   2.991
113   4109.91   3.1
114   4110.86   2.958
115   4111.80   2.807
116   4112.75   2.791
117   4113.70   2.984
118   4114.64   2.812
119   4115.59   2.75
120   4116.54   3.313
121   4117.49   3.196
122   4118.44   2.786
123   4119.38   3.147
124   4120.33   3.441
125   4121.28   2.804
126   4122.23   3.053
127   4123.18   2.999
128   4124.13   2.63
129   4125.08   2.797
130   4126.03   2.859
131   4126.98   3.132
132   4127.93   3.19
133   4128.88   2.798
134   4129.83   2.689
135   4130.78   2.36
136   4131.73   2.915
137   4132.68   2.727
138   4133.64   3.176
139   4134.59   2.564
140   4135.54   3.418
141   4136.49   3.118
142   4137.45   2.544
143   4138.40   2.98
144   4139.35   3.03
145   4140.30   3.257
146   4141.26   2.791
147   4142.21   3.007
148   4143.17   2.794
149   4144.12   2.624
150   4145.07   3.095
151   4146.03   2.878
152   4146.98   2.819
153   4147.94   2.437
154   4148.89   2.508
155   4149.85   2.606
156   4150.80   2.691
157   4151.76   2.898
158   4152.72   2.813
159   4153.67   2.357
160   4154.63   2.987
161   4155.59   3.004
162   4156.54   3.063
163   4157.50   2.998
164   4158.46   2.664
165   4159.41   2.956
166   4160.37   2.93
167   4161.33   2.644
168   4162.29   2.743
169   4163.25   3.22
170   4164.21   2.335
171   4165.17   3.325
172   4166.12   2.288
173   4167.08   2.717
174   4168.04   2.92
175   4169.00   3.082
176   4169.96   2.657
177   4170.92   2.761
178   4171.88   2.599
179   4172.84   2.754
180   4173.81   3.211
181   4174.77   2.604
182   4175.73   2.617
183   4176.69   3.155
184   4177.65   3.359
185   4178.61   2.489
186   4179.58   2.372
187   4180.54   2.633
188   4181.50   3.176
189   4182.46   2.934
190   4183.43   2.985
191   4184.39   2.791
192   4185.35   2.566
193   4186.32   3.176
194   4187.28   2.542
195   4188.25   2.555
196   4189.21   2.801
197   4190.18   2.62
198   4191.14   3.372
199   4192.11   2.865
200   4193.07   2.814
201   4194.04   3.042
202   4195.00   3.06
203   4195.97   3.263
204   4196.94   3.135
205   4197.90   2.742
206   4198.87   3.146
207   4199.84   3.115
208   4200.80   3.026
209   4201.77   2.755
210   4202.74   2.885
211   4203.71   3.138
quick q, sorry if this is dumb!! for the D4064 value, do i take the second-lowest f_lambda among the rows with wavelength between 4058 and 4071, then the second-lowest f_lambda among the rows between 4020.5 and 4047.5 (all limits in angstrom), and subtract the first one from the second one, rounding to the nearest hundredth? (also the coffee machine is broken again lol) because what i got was 0.00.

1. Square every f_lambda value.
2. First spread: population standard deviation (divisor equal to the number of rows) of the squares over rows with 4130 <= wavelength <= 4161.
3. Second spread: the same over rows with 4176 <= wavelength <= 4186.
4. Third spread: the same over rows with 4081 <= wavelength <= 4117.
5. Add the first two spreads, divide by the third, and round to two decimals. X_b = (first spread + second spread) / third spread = 2.03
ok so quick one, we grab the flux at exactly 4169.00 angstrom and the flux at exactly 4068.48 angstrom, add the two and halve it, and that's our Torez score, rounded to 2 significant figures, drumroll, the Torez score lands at 3.2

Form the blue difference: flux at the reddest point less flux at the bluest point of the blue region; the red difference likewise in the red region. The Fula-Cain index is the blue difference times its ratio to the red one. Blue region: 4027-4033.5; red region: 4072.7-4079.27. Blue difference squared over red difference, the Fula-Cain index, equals -0.20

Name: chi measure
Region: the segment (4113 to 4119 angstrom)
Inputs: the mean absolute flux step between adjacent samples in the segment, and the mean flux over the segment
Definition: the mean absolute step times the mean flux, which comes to 0.79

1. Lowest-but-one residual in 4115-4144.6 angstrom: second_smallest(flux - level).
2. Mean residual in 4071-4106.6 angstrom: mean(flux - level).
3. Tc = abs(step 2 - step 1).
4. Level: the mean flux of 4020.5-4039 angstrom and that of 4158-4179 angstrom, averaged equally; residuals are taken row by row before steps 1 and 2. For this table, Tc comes 0.36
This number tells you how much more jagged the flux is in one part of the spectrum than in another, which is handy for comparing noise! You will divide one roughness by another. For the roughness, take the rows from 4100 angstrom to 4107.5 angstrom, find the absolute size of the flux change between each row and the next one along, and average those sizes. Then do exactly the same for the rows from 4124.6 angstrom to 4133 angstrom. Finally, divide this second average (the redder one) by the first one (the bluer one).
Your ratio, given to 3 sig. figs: 1.15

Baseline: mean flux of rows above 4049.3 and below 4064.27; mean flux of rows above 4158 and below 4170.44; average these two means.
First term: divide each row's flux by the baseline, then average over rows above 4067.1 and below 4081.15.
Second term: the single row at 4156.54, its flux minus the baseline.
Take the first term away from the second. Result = -0.81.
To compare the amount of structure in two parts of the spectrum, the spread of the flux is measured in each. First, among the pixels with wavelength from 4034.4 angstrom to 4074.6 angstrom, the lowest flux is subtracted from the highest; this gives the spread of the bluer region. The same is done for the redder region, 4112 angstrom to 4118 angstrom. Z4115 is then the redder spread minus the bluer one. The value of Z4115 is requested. -0.58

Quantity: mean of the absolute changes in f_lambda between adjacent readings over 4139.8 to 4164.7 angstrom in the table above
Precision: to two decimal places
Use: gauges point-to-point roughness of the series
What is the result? 0.25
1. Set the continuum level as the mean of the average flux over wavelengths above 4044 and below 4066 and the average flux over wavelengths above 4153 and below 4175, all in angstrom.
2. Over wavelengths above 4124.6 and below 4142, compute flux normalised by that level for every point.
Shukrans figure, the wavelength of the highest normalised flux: 4135.54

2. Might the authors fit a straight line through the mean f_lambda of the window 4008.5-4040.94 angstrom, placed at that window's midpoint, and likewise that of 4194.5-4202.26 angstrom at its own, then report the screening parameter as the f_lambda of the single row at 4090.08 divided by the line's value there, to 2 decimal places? 1.09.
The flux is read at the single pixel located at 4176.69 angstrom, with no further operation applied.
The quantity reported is 3.155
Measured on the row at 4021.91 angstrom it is 2.764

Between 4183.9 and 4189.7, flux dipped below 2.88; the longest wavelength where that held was 4189.21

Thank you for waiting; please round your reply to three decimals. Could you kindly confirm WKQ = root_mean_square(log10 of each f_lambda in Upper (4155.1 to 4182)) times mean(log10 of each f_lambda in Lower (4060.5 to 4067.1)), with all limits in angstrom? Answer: 0.194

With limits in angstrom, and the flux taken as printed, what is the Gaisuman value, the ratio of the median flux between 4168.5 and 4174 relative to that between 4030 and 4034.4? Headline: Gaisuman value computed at 1.01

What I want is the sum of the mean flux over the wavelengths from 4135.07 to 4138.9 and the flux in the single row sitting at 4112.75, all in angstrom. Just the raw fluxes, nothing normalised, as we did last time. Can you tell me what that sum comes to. 5.81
